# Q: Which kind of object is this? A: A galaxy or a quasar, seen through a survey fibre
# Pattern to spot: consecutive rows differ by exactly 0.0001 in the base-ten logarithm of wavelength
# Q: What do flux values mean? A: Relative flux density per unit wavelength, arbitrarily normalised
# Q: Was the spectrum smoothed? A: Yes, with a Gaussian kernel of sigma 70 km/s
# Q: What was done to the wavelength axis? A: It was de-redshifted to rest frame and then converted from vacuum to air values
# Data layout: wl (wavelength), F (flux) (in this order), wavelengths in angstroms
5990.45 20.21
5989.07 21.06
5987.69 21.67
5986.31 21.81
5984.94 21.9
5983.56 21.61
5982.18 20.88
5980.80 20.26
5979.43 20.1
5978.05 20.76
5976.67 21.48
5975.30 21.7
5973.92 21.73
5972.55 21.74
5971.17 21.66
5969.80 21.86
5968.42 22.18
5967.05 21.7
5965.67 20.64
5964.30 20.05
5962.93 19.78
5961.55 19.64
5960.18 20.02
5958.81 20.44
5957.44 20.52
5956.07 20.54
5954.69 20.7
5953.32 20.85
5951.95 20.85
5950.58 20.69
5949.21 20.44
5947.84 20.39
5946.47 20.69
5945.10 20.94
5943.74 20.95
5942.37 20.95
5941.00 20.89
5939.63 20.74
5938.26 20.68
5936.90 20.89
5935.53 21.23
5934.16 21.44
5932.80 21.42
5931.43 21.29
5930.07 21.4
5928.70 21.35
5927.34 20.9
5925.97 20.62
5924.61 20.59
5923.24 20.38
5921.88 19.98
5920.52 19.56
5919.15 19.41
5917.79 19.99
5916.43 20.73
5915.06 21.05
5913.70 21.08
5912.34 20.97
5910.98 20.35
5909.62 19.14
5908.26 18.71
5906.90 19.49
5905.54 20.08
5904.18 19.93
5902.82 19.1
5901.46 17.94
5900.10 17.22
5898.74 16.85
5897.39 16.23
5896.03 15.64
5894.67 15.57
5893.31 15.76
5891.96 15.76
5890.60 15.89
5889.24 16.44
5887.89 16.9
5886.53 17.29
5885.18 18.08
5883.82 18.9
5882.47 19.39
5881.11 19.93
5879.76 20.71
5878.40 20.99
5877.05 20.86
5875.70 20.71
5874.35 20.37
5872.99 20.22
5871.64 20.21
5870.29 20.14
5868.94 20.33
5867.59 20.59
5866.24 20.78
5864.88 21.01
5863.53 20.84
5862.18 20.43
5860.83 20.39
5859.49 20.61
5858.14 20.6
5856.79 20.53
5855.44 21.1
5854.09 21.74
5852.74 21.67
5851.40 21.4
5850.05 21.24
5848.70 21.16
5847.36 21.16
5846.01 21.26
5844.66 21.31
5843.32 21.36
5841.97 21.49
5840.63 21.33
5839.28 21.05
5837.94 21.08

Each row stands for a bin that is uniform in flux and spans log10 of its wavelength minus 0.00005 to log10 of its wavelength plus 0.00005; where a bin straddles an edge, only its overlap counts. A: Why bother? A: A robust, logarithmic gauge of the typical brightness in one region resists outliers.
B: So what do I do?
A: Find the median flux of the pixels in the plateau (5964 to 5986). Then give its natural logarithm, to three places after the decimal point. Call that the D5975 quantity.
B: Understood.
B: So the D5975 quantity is 3.074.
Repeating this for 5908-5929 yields 3.020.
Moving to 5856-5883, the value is 3.023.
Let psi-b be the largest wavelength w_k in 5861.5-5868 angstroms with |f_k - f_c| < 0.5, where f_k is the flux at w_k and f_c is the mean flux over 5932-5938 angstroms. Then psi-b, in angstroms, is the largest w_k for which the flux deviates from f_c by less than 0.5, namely 5866.24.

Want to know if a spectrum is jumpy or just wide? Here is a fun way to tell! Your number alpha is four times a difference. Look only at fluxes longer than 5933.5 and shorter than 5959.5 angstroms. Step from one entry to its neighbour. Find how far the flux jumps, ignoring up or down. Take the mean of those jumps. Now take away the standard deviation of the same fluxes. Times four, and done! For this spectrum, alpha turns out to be -0.5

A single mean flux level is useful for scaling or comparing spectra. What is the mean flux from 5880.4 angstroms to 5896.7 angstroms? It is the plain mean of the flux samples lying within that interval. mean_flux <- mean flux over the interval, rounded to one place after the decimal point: 17.1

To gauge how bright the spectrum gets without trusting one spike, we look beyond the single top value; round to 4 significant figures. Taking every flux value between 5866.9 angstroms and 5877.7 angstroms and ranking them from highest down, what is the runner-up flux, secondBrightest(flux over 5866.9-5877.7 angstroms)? 20.71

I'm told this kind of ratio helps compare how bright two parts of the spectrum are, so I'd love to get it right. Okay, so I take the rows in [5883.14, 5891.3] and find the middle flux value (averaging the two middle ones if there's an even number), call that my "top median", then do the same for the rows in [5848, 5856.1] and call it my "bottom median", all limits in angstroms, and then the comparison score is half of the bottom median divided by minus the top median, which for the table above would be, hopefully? -0.62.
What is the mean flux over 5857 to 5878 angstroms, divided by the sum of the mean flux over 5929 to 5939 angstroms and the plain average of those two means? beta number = 0.488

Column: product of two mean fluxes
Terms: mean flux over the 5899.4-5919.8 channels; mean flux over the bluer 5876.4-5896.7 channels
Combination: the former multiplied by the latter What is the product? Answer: 352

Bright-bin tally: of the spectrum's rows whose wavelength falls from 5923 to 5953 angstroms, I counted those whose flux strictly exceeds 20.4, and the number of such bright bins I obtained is 20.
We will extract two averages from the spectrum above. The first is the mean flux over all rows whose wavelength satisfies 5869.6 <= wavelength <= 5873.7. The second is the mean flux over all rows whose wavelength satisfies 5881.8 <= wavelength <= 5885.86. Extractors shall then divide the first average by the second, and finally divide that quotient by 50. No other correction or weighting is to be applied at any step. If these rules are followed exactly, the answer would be 0.0215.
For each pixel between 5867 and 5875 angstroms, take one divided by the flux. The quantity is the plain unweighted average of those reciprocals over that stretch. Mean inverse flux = 0.0492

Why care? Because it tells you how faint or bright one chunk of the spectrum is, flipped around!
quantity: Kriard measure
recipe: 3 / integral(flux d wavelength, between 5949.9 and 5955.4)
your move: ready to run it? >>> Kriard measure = 0.0263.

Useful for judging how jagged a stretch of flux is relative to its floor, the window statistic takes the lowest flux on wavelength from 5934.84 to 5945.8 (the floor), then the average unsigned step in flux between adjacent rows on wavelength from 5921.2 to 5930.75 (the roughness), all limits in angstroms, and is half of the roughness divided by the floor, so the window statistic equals 0.0057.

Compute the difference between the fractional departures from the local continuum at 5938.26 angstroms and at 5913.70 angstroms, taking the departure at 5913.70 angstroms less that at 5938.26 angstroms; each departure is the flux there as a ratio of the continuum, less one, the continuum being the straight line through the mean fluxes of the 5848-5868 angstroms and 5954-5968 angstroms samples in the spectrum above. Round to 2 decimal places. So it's 0.01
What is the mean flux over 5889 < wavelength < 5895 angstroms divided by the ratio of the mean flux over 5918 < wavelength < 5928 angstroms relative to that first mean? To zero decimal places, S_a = 12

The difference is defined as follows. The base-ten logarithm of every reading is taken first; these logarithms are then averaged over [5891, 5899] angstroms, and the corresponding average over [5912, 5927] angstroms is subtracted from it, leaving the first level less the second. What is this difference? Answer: -0.11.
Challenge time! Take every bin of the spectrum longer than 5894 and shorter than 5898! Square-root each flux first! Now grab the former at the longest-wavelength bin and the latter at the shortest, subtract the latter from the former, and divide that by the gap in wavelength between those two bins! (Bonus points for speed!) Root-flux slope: 0.030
